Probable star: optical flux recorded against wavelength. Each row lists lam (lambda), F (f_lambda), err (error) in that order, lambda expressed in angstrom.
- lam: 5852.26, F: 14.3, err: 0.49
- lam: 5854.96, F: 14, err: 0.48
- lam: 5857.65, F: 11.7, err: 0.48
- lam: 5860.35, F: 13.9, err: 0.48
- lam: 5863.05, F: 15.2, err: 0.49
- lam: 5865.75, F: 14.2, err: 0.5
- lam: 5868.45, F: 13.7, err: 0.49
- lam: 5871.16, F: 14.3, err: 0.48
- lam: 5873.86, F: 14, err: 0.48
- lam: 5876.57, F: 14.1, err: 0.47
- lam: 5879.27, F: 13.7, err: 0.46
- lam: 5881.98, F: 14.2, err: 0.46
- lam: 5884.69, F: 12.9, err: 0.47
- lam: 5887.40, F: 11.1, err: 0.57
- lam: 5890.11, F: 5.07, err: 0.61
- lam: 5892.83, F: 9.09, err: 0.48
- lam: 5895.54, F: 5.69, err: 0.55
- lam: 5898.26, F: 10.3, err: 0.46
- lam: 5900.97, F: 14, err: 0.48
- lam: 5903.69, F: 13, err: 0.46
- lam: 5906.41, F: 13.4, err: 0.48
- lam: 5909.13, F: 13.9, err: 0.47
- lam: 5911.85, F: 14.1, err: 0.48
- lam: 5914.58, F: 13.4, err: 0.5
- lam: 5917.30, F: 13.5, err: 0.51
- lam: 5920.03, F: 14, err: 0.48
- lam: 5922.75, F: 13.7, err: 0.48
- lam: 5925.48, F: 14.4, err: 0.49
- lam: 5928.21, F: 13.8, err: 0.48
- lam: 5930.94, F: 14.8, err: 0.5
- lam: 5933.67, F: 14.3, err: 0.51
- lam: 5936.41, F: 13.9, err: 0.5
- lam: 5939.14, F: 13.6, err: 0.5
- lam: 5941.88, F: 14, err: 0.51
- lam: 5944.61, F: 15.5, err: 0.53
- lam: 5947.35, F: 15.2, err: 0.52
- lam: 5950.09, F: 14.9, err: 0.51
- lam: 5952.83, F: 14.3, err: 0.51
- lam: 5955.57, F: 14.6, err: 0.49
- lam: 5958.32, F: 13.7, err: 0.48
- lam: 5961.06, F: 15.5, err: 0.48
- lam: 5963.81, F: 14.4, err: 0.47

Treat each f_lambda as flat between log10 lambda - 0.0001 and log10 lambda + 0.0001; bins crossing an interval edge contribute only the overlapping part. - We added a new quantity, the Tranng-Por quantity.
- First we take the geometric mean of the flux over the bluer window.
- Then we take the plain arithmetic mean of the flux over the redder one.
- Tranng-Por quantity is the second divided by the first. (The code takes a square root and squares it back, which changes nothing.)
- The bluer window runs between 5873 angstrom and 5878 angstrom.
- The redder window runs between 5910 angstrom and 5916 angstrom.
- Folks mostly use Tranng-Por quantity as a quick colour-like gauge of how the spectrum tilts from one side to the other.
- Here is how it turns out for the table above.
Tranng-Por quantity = 0.98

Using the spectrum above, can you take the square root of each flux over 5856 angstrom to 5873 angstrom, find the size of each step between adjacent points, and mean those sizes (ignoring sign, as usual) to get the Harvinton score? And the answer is 0.15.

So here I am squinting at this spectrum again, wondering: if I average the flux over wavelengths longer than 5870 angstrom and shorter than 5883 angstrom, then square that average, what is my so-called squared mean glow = 198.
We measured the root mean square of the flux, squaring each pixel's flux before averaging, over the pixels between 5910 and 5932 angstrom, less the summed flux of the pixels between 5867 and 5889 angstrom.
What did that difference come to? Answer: -94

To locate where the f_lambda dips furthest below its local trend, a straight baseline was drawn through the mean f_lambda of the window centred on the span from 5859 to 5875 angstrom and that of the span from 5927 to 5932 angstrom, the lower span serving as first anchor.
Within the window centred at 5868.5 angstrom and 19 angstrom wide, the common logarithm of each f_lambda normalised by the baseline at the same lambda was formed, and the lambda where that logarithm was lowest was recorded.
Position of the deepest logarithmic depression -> 5868.45 angstrom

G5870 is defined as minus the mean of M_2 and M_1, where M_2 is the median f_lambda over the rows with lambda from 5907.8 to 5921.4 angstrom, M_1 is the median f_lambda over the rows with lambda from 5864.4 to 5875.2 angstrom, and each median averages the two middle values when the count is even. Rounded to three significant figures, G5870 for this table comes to -14.0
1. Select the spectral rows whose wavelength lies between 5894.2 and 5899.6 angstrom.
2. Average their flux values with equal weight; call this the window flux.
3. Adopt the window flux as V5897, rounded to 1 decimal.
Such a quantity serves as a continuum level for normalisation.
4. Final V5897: 8.0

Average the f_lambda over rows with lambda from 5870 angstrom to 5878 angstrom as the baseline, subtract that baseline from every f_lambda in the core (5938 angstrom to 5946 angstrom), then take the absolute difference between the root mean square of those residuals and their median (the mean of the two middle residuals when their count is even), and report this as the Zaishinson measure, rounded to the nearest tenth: 1.0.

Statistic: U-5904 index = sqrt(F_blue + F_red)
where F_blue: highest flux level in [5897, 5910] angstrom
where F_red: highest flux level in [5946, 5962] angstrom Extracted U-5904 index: 5.43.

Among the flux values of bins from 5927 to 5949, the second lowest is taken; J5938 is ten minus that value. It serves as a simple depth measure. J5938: -3.8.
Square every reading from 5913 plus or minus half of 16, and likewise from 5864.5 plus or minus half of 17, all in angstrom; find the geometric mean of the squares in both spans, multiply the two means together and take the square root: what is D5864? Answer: 189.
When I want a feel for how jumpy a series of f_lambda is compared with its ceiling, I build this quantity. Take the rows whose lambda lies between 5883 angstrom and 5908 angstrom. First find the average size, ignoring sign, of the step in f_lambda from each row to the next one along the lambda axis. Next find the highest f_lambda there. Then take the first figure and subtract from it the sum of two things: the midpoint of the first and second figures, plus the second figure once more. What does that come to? -19.4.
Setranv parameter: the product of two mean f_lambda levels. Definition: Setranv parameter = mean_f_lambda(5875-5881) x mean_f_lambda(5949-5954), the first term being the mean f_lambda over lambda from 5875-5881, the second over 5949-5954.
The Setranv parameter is 203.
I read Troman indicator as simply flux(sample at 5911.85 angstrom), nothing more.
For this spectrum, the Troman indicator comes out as 14.1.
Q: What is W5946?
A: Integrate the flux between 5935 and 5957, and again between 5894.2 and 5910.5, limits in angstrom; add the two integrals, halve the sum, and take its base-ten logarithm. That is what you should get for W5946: 2.41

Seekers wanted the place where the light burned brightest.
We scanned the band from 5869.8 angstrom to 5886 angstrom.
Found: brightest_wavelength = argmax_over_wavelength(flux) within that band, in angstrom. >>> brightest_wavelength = 5871.16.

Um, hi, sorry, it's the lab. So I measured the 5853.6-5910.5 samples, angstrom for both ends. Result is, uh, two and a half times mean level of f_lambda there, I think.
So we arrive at 31.1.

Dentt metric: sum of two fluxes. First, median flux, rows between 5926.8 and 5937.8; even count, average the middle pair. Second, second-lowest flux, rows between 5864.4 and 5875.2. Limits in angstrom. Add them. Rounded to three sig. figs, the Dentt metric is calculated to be 28.1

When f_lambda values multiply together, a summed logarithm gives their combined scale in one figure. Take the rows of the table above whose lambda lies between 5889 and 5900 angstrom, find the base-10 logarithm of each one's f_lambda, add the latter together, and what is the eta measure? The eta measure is 3.43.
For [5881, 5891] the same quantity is 4.01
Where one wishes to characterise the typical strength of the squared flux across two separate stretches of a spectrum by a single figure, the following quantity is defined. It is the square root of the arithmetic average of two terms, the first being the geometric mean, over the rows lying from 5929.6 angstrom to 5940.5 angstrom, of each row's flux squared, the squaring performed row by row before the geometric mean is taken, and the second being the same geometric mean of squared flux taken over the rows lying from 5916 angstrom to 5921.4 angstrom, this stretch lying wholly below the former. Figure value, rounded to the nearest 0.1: 13.9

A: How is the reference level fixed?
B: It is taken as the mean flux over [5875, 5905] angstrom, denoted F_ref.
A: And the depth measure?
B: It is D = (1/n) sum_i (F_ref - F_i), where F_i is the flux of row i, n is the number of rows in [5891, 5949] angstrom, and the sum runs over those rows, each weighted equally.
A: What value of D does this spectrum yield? -2.0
